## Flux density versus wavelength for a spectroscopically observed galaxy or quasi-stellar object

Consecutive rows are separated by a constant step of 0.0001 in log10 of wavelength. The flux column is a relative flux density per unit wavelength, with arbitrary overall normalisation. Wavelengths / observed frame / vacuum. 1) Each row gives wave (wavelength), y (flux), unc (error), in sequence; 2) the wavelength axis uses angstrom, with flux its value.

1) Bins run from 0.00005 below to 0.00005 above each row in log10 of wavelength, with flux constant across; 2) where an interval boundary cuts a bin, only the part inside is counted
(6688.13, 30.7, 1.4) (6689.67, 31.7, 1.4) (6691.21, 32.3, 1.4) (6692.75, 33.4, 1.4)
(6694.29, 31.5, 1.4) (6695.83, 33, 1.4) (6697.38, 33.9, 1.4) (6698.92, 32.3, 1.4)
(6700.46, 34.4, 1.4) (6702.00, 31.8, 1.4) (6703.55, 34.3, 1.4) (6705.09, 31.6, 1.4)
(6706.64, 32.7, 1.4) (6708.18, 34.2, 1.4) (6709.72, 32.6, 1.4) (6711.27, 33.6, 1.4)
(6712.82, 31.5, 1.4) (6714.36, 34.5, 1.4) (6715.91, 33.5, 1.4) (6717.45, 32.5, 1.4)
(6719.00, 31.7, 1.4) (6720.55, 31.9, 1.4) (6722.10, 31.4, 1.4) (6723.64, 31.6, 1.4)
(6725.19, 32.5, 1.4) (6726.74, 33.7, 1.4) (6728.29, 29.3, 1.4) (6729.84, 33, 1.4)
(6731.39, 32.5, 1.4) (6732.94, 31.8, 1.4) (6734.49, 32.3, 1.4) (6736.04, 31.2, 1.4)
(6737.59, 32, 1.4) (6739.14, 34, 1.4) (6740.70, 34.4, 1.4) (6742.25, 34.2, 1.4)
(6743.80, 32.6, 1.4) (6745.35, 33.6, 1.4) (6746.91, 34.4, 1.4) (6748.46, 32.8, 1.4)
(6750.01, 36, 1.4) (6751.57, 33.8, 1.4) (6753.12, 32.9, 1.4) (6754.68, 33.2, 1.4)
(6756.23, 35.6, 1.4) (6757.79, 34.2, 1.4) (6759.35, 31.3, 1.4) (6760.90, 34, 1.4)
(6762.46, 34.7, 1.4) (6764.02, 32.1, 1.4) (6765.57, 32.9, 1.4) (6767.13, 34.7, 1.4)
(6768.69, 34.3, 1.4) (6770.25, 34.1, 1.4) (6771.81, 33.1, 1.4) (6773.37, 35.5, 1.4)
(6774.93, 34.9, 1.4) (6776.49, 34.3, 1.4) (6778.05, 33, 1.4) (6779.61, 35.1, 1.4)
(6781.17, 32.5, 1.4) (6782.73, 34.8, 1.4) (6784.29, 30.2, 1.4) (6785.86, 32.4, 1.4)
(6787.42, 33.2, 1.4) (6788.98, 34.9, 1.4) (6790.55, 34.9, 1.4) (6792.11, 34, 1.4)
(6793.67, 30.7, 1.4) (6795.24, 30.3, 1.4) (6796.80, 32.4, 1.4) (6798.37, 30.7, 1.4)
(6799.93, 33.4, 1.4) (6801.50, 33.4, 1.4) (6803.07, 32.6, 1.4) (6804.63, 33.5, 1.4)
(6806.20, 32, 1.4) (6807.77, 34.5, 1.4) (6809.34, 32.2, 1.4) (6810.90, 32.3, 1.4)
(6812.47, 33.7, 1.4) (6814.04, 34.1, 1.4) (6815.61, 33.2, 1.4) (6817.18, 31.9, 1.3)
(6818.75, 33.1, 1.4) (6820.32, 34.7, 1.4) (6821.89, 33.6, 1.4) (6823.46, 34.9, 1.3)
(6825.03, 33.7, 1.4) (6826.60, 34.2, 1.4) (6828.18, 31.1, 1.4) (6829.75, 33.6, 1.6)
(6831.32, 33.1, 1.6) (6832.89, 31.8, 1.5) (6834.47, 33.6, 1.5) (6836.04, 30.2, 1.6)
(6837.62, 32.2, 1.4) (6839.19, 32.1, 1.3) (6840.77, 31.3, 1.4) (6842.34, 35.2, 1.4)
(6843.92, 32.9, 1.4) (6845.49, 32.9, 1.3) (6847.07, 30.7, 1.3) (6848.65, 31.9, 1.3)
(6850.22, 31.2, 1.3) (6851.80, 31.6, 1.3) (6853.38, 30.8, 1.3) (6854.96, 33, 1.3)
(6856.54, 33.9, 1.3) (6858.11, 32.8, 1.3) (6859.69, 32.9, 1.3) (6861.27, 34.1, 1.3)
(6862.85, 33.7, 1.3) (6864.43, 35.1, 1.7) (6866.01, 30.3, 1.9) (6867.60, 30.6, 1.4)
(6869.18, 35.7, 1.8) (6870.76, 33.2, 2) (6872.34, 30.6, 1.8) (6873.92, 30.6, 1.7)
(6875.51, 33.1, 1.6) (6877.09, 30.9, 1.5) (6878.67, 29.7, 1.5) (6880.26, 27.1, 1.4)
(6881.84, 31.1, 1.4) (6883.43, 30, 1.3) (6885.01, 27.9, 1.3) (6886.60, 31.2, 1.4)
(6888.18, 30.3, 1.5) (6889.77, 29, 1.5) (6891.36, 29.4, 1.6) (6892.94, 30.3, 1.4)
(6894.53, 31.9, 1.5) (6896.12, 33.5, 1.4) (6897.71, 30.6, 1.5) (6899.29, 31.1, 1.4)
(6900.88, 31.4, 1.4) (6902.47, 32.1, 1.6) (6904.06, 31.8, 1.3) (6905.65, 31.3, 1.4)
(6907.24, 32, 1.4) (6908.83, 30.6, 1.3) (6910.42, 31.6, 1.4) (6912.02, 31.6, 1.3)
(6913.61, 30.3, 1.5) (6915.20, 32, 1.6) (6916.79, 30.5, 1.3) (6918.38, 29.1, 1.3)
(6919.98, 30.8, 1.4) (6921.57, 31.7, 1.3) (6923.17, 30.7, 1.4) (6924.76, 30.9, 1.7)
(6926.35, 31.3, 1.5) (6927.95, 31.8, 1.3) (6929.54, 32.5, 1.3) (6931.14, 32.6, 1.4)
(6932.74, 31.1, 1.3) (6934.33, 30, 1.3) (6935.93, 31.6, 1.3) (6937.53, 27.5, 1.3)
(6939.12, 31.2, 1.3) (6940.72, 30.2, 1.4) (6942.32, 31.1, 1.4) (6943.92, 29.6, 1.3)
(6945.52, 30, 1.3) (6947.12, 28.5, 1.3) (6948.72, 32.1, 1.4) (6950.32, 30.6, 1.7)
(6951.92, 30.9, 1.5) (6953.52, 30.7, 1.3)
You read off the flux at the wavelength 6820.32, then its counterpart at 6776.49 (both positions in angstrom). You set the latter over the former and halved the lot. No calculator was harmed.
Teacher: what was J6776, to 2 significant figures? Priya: 0.49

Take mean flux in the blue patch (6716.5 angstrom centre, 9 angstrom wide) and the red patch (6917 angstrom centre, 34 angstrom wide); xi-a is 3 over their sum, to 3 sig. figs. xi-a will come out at 0.0469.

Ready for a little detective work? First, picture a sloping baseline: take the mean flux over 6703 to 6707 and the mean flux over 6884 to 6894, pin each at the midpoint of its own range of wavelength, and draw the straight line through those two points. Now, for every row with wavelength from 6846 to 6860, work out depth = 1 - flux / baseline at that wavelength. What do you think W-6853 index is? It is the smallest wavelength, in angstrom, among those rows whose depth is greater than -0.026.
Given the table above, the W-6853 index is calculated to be 6847.07 angstrom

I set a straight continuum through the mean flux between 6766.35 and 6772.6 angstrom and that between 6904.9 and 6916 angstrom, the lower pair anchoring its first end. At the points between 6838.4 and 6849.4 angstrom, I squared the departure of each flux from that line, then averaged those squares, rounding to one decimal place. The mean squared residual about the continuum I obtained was 1.8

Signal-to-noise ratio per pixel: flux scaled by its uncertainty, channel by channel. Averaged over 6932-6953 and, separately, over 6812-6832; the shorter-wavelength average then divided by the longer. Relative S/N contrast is 1.06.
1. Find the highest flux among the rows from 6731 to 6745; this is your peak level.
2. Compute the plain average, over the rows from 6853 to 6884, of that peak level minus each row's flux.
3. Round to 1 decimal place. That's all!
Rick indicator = 2.4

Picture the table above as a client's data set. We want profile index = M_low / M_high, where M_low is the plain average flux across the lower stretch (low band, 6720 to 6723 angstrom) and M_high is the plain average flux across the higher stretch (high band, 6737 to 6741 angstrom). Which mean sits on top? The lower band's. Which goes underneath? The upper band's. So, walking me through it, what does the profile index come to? 0.95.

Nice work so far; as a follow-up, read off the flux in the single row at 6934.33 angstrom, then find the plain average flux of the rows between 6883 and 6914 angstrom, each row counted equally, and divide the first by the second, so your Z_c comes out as 0.97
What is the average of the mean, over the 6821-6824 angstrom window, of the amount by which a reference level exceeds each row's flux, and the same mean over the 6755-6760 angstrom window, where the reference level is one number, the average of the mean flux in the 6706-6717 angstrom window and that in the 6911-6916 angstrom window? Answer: -1.7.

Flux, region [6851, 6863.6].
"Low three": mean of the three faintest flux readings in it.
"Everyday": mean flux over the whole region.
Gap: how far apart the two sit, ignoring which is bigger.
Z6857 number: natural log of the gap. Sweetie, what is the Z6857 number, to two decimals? 0.11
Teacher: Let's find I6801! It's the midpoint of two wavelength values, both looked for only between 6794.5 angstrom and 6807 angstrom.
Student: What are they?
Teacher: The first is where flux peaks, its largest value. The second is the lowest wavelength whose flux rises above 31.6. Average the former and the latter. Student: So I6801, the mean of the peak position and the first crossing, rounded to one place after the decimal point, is 6800.7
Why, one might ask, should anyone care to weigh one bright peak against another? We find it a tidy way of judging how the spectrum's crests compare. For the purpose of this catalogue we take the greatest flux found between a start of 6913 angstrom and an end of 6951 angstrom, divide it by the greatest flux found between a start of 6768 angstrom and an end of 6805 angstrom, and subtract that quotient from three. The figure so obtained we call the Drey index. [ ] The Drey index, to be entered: 2.08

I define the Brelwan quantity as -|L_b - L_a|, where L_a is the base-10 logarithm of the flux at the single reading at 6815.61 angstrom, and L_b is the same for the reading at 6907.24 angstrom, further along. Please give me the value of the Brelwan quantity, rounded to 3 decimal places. -0.016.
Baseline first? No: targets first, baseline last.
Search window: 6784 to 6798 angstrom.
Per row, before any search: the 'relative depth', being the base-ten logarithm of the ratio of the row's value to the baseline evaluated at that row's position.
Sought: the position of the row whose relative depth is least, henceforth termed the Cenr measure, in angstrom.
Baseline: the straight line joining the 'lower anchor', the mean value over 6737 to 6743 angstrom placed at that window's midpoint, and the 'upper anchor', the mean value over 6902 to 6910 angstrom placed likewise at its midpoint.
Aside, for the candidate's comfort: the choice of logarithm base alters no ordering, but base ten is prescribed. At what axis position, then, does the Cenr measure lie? 6784.29 angstrom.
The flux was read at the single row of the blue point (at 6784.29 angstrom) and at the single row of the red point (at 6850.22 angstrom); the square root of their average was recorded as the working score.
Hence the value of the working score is 5.54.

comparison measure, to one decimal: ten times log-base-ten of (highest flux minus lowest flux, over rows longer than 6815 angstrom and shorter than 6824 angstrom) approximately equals 4.8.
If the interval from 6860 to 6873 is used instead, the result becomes 7.3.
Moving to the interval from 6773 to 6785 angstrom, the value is 7.2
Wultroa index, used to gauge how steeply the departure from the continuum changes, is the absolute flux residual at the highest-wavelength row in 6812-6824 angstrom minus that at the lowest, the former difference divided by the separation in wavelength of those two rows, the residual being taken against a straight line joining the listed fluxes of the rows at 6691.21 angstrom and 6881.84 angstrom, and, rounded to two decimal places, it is 0.12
